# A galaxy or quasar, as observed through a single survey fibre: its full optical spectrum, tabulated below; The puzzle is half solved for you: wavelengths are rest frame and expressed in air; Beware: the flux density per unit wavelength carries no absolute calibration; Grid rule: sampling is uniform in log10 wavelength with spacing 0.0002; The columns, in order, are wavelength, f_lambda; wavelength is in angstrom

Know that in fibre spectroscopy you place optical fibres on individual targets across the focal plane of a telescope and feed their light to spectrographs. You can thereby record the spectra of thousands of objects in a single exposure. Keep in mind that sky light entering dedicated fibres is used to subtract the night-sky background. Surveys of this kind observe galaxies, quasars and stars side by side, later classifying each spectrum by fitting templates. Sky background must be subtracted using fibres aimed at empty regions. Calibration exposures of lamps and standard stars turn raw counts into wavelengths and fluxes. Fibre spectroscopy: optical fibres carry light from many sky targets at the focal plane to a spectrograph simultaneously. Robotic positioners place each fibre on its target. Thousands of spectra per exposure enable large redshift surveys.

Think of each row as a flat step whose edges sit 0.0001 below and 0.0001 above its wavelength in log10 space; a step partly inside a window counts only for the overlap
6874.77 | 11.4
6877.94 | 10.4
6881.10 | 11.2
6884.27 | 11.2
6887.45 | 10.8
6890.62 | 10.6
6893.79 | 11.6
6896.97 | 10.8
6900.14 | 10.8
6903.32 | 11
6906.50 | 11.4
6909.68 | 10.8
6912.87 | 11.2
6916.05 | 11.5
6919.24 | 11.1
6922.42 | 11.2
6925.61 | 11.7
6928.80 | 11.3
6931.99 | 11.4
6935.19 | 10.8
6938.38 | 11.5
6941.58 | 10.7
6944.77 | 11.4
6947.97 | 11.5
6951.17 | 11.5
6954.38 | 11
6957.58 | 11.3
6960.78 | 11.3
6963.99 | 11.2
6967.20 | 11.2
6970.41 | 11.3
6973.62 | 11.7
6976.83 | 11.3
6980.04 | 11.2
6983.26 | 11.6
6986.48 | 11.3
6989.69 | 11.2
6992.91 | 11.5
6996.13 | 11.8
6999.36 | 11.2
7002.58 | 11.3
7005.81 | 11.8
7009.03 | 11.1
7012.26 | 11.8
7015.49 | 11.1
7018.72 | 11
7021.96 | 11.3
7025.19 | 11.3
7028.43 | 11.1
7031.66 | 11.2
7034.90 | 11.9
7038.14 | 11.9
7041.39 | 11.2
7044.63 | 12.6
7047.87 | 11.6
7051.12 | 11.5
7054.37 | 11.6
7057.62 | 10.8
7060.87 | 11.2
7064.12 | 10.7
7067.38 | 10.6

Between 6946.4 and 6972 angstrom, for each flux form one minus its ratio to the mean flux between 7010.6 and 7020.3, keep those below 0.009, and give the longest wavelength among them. 6970.41 angstrom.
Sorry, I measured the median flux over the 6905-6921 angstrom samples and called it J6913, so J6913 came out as 11.2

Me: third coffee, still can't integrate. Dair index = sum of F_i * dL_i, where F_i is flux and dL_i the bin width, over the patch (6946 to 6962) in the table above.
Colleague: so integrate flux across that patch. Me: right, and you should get 181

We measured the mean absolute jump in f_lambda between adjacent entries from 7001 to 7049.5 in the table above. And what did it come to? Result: 0.51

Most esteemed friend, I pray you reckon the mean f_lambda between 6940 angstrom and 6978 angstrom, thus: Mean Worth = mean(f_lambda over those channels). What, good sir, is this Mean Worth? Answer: 11.3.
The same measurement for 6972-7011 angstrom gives 11.4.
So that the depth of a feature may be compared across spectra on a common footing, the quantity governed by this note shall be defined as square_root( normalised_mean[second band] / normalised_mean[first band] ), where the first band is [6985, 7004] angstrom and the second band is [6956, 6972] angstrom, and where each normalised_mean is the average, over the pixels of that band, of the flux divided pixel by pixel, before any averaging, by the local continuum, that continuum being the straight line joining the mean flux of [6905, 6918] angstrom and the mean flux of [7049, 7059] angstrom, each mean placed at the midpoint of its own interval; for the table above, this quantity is 1.00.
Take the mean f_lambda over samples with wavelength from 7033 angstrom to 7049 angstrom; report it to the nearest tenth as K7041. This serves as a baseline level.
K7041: 11.8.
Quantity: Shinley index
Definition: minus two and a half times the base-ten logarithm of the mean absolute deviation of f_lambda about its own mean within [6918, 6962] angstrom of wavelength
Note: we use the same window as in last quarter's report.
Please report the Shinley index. 1.66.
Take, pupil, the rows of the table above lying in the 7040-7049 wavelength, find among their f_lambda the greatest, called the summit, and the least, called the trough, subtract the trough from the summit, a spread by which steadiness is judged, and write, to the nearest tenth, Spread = 1.4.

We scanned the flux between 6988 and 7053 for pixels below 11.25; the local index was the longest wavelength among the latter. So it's 7041.39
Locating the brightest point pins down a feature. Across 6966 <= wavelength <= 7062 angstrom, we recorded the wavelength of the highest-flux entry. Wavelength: 7044.63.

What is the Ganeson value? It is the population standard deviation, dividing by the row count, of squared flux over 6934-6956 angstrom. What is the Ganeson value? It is 7.3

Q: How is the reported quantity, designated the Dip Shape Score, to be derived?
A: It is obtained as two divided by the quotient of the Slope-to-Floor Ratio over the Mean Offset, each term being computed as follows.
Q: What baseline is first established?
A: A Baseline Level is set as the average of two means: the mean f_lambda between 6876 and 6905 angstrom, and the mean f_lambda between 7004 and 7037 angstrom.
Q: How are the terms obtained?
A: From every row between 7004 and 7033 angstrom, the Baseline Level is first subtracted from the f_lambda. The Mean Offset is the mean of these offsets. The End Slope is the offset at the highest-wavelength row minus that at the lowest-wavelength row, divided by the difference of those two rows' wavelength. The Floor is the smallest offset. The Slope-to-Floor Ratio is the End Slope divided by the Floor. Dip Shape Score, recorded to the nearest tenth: 1.9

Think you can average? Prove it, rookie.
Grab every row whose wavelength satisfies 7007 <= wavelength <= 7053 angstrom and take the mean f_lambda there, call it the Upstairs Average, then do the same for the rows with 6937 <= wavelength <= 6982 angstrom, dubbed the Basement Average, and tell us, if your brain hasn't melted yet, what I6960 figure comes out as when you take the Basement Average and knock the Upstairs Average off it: -0.18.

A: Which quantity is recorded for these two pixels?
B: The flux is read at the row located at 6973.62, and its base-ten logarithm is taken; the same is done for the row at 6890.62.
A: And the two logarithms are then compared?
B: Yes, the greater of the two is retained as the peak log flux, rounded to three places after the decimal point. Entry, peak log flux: 1.068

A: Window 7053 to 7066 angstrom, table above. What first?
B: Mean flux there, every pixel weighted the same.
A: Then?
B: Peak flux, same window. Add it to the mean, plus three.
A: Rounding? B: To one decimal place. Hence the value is 25.7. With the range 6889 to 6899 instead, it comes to 25.6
